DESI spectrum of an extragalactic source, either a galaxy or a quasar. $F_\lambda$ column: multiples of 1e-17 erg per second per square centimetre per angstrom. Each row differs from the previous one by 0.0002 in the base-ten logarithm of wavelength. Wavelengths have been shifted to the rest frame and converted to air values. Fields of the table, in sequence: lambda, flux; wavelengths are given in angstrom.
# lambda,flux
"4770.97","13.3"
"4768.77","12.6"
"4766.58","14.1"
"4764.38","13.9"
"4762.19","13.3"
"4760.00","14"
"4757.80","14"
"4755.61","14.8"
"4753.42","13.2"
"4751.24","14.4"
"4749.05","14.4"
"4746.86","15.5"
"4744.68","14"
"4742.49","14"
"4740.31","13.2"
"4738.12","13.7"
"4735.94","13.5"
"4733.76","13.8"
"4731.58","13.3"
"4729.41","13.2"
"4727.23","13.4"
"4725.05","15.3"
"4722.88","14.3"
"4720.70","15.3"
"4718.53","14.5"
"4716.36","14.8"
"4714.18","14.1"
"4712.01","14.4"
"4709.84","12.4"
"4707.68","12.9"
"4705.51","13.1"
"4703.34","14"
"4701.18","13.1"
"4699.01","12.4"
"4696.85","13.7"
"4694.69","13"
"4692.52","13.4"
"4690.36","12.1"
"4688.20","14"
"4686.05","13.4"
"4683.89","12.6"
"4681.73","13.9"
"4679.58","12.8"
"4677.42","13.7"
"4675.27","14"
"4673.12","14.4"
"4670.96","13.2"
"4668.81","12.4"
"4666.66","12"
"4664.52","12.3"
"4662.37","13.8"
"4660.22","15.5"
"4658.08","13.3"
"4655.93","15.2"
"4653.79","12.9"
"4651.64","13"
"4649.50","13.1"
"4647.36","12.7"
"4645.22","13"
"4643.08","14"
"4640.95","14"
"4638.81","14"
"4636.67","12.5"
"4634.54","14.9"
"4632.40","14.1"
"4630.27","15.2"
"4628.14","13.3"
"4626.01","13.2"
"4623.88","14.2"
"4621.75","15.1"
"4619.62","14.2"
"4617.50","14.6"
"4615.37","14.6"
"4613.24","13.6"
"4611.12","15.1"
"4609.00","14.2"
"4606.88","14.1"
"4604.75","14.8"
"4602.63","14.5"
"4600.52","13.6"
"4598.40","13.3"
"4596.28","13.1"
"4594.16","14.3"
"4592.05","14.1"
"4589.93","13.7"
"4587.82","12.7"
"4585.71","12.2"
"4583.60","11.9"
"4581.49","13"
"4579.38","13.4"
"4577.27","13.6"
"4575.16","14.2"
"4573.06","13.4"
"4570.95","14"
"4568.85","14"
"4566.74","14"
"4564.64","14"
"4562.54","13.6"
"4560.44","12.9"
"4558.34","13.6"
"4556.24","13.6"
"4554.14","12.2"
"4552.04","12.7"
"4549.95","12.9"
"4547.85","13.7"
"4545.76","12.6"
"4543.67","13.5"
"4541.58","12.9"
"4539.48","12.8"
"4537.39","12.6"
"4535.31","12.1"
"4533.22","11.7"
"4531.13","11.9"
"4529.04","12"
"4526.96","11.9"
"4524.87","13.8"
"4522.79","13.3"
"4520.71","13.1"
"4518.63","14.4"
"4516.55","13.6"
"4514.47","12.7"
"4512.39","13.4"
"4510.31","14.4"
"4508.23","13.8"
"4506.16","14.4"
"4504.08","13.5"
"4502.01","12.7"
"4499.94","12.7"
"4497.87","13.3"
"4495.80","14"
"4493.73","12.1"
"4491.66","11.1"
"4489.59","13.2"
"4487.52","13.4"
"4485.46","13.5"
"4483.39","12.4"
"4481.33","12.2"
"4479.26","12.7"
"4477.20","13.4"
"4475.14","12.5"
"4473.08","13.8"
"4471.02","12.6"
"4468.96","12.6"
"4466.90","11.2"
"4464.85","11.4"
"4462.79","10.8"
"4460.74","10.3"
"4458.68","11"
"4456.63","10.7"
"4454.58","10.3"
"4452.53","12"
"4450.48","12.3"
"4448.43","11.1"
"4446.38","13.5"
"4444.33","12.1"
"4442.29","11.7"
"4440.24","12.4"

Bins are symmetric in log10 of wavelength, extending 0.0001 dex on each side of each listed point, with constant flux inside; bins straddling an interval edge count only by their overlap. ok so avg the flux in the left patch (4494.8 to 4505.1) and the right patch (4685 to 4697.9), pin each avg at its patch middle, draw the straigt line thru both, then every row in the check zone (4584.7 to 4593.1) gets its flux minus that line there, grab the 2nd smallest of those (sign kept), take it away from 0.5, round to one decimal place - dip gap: 1.1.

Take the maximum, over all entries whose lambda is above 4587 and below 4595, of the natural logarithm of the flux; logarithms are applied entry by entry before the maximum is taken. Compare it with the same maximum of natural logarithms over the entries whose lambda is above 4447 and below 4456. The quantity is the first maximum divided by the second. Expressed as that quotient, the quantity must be 1.06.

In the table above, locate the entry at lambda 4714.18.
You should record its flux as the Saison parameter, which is 14.1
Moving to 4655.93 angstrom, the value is 15.2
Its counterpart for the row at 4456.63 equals 10.7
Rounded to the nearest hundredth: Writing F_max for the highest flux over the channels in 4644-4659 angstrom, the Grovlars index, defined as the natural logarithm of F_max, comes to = 2.72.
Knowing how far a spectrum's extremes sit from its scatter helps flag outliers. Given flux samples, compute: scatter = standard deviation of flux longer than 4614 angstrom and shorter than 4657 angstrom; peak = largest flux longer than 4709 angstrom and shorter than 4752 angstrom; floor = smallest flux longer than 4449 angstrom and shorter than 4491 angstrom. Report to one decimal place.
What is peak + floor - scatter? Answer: 24.9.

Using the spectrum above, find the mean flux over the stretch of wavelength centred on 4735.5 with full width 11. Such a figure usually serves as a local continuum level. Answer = 13.5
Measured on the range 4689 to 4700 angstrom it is 12.9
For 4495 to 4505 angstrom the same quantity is 13.2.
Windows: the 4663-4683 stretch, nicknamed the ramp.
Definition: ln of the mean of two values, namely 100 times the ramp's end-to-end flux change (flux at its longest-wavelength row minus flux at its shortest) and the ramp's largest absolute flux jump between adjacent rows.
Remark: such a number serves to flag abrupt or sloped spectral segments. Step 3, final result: 4.4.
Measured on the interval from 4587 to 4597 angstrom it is 3.0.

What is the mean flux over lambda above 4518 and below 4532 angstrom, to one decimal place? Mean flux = 12.9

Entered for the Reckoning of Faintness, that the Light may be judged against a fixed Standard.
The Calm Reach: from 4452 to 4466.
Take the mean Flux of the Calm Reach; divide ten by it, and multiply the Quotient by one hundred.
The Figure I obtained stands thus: 92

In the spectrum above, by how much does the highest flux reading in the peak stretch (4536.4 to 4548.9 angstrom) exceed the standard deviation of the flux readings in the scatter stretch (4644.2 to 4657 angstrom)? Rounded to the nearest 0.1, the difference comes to 12.8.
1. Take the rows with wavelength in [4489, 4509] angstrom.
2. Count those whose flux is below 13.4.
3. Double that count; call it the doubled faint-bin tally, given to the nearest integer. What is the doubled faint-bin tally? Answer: 12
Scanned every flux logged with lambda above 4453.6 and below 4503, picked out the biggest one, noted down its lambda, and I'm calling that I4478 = 4495.80 angstrom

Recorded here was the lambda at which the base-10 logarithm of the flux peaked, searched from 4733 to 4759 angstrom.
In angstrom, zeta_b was 4746.86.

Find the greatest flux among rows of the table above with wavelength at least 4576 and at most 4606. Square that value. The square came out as 219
